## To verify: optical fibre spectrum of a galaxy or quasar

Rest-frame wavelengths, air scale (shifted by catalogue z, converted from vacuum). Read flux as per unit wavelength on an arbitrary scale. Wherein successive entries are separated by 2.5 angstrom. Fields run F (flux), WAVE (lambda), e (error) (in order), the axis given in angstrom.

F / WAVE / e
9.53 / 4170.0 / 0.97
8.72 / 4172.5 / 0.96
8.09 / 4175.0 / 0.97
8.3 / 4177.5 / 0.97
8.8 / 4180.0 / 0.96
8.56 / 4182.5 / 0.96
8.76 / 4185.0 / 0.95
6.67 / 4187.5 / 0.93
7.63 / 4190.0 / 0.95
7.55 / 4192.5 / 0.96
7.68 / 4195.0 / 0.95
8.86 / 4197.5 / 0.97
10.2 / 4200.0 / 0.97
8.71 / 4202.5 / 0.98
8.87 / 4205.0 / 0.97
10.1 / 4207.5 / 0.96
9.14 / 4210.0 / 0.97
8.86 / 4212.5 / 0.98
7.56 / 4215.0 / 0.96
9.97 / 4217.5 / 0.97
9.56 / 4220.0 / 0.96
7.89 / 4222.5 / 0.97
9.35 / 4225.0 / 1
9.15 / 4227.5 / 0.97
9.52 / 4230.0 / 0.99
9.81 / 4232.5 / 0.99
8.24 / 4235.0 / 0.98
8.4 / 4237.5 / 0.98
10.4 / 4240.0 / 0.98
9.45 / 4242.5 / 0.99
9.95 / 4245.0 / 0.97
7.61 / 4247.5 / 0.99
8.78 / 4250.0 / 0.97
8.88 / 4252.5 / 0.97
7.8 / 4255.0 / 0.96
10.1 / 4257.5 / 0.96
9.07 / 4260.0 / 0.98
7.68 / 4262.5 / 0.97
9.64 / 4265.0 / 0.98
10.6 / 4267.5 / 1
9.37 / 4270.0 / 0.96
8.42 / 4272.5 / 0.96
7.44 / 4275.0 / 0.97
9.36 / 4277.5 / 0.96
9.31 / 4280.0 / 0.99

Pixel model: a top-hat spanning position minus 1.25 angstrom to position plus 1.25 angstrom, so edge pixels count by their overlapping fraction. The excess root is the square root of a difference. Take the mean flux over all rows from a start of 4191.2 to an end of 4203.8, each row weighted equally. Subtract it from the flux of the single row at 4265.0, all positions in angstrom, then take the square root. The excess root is 1.0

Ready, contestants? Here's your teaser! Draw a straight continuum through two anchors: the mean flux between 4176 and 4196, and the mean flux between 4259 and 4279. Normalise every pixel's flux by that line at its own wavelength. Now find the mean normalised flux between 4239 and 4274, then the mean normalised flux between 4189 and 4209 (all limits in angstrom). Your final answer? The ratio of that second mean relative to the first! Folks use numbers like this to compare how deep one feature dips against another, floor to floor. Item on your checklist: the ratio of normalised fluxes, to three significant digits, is 1.03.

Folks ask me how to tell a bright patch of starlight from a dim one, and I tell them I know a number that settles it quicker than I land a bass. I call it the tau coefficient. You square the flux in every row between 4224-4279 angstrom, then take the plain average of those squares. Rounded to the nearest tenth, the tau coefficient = 82.6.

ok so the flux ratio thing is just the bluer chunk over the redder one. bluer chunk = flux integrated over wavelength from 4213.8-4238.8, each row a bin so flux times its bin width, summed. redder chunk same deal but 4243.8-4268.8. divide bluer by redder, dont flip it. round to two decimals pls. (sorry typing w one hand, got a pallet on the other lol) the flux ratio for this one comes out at 0.99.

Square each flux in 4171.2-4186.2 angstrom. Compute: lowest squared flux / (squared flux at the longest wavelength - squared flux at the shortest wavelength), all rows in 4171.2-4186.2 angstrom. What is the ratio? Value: 94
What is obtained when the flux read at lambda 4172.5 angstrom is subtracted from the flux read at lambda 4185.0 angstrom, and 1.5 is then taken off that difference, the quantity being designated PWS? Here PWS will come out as -1.5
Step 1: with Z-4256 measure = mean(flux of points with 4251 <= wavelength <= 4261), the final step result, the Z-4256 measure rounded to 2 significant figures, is 9.0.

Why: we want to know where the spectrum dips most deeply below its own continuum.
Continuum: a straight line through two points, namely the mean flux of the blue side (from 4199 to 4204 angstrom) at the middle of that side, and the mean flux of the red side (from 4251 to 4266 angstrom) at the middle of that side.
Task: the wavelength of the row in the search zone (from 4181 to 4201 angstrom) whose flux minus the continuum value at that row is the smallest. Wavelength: 4187.5 angstrom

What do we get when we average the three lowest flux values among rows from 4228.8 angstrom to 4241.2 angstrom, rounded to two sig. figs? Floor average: 8.7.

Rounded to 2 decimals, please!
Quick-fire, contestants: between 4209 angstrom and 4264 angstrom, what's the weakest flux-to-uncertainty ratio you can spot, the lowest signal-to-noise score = 7.69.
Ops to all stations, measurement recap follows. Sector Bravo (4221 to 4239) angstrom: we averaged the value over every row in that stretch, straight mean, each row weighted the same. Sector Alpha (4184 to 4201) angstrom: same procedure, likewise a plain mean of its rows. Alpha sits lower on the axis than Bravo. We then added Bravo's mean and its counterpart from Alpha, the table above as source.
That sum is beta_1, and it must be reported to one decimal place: 17.1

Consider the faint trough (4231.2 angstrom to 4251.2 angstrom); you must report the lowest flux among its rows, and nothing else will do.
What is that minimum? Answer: 7.61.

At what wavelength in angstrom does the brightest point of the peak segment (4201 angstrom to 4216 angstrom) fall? 4207.5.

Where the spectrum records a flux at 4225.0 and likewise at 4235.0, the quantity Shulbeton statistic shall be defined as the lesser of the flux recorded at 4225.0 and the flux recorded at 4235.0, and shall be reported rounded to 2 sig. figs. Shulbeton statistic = 8.2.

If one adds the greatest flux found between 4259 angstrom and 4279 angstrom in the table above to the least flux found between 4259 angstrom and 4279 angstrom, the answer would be 18.0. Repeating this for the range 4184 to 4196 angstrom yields 15.4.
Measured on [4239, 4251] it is 18.0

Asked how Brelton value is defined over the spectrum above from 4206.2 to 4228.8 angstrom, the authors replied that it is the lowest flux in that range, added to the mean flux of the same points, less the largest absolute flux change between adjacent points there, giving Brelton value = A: 14.2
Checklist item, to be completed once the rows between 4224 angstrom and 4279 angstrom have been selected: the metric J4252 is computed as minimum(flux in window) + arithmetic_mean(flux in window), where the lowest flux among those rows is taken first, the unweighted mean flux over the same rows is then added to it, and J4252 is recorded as 16.5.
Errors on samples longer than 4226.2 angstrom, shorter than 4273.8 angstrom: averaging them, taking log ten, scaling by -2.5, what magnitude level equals 0.026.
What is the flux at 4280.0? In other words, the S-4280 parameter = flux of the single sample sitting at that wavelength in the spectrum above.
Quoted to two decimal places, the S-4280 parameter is 9.31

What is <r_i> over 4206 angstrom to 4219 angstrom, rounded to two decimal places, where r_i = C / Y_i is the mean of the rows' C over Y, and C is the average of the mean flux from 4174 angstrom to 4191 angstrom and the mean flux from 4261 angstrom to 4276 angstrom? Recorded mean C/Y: 0.94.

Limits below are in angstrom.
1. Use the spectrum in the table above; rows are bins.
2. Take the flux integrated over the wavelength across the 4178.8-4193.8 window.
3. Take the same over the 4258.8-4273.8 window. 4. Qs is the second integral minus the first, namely 17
